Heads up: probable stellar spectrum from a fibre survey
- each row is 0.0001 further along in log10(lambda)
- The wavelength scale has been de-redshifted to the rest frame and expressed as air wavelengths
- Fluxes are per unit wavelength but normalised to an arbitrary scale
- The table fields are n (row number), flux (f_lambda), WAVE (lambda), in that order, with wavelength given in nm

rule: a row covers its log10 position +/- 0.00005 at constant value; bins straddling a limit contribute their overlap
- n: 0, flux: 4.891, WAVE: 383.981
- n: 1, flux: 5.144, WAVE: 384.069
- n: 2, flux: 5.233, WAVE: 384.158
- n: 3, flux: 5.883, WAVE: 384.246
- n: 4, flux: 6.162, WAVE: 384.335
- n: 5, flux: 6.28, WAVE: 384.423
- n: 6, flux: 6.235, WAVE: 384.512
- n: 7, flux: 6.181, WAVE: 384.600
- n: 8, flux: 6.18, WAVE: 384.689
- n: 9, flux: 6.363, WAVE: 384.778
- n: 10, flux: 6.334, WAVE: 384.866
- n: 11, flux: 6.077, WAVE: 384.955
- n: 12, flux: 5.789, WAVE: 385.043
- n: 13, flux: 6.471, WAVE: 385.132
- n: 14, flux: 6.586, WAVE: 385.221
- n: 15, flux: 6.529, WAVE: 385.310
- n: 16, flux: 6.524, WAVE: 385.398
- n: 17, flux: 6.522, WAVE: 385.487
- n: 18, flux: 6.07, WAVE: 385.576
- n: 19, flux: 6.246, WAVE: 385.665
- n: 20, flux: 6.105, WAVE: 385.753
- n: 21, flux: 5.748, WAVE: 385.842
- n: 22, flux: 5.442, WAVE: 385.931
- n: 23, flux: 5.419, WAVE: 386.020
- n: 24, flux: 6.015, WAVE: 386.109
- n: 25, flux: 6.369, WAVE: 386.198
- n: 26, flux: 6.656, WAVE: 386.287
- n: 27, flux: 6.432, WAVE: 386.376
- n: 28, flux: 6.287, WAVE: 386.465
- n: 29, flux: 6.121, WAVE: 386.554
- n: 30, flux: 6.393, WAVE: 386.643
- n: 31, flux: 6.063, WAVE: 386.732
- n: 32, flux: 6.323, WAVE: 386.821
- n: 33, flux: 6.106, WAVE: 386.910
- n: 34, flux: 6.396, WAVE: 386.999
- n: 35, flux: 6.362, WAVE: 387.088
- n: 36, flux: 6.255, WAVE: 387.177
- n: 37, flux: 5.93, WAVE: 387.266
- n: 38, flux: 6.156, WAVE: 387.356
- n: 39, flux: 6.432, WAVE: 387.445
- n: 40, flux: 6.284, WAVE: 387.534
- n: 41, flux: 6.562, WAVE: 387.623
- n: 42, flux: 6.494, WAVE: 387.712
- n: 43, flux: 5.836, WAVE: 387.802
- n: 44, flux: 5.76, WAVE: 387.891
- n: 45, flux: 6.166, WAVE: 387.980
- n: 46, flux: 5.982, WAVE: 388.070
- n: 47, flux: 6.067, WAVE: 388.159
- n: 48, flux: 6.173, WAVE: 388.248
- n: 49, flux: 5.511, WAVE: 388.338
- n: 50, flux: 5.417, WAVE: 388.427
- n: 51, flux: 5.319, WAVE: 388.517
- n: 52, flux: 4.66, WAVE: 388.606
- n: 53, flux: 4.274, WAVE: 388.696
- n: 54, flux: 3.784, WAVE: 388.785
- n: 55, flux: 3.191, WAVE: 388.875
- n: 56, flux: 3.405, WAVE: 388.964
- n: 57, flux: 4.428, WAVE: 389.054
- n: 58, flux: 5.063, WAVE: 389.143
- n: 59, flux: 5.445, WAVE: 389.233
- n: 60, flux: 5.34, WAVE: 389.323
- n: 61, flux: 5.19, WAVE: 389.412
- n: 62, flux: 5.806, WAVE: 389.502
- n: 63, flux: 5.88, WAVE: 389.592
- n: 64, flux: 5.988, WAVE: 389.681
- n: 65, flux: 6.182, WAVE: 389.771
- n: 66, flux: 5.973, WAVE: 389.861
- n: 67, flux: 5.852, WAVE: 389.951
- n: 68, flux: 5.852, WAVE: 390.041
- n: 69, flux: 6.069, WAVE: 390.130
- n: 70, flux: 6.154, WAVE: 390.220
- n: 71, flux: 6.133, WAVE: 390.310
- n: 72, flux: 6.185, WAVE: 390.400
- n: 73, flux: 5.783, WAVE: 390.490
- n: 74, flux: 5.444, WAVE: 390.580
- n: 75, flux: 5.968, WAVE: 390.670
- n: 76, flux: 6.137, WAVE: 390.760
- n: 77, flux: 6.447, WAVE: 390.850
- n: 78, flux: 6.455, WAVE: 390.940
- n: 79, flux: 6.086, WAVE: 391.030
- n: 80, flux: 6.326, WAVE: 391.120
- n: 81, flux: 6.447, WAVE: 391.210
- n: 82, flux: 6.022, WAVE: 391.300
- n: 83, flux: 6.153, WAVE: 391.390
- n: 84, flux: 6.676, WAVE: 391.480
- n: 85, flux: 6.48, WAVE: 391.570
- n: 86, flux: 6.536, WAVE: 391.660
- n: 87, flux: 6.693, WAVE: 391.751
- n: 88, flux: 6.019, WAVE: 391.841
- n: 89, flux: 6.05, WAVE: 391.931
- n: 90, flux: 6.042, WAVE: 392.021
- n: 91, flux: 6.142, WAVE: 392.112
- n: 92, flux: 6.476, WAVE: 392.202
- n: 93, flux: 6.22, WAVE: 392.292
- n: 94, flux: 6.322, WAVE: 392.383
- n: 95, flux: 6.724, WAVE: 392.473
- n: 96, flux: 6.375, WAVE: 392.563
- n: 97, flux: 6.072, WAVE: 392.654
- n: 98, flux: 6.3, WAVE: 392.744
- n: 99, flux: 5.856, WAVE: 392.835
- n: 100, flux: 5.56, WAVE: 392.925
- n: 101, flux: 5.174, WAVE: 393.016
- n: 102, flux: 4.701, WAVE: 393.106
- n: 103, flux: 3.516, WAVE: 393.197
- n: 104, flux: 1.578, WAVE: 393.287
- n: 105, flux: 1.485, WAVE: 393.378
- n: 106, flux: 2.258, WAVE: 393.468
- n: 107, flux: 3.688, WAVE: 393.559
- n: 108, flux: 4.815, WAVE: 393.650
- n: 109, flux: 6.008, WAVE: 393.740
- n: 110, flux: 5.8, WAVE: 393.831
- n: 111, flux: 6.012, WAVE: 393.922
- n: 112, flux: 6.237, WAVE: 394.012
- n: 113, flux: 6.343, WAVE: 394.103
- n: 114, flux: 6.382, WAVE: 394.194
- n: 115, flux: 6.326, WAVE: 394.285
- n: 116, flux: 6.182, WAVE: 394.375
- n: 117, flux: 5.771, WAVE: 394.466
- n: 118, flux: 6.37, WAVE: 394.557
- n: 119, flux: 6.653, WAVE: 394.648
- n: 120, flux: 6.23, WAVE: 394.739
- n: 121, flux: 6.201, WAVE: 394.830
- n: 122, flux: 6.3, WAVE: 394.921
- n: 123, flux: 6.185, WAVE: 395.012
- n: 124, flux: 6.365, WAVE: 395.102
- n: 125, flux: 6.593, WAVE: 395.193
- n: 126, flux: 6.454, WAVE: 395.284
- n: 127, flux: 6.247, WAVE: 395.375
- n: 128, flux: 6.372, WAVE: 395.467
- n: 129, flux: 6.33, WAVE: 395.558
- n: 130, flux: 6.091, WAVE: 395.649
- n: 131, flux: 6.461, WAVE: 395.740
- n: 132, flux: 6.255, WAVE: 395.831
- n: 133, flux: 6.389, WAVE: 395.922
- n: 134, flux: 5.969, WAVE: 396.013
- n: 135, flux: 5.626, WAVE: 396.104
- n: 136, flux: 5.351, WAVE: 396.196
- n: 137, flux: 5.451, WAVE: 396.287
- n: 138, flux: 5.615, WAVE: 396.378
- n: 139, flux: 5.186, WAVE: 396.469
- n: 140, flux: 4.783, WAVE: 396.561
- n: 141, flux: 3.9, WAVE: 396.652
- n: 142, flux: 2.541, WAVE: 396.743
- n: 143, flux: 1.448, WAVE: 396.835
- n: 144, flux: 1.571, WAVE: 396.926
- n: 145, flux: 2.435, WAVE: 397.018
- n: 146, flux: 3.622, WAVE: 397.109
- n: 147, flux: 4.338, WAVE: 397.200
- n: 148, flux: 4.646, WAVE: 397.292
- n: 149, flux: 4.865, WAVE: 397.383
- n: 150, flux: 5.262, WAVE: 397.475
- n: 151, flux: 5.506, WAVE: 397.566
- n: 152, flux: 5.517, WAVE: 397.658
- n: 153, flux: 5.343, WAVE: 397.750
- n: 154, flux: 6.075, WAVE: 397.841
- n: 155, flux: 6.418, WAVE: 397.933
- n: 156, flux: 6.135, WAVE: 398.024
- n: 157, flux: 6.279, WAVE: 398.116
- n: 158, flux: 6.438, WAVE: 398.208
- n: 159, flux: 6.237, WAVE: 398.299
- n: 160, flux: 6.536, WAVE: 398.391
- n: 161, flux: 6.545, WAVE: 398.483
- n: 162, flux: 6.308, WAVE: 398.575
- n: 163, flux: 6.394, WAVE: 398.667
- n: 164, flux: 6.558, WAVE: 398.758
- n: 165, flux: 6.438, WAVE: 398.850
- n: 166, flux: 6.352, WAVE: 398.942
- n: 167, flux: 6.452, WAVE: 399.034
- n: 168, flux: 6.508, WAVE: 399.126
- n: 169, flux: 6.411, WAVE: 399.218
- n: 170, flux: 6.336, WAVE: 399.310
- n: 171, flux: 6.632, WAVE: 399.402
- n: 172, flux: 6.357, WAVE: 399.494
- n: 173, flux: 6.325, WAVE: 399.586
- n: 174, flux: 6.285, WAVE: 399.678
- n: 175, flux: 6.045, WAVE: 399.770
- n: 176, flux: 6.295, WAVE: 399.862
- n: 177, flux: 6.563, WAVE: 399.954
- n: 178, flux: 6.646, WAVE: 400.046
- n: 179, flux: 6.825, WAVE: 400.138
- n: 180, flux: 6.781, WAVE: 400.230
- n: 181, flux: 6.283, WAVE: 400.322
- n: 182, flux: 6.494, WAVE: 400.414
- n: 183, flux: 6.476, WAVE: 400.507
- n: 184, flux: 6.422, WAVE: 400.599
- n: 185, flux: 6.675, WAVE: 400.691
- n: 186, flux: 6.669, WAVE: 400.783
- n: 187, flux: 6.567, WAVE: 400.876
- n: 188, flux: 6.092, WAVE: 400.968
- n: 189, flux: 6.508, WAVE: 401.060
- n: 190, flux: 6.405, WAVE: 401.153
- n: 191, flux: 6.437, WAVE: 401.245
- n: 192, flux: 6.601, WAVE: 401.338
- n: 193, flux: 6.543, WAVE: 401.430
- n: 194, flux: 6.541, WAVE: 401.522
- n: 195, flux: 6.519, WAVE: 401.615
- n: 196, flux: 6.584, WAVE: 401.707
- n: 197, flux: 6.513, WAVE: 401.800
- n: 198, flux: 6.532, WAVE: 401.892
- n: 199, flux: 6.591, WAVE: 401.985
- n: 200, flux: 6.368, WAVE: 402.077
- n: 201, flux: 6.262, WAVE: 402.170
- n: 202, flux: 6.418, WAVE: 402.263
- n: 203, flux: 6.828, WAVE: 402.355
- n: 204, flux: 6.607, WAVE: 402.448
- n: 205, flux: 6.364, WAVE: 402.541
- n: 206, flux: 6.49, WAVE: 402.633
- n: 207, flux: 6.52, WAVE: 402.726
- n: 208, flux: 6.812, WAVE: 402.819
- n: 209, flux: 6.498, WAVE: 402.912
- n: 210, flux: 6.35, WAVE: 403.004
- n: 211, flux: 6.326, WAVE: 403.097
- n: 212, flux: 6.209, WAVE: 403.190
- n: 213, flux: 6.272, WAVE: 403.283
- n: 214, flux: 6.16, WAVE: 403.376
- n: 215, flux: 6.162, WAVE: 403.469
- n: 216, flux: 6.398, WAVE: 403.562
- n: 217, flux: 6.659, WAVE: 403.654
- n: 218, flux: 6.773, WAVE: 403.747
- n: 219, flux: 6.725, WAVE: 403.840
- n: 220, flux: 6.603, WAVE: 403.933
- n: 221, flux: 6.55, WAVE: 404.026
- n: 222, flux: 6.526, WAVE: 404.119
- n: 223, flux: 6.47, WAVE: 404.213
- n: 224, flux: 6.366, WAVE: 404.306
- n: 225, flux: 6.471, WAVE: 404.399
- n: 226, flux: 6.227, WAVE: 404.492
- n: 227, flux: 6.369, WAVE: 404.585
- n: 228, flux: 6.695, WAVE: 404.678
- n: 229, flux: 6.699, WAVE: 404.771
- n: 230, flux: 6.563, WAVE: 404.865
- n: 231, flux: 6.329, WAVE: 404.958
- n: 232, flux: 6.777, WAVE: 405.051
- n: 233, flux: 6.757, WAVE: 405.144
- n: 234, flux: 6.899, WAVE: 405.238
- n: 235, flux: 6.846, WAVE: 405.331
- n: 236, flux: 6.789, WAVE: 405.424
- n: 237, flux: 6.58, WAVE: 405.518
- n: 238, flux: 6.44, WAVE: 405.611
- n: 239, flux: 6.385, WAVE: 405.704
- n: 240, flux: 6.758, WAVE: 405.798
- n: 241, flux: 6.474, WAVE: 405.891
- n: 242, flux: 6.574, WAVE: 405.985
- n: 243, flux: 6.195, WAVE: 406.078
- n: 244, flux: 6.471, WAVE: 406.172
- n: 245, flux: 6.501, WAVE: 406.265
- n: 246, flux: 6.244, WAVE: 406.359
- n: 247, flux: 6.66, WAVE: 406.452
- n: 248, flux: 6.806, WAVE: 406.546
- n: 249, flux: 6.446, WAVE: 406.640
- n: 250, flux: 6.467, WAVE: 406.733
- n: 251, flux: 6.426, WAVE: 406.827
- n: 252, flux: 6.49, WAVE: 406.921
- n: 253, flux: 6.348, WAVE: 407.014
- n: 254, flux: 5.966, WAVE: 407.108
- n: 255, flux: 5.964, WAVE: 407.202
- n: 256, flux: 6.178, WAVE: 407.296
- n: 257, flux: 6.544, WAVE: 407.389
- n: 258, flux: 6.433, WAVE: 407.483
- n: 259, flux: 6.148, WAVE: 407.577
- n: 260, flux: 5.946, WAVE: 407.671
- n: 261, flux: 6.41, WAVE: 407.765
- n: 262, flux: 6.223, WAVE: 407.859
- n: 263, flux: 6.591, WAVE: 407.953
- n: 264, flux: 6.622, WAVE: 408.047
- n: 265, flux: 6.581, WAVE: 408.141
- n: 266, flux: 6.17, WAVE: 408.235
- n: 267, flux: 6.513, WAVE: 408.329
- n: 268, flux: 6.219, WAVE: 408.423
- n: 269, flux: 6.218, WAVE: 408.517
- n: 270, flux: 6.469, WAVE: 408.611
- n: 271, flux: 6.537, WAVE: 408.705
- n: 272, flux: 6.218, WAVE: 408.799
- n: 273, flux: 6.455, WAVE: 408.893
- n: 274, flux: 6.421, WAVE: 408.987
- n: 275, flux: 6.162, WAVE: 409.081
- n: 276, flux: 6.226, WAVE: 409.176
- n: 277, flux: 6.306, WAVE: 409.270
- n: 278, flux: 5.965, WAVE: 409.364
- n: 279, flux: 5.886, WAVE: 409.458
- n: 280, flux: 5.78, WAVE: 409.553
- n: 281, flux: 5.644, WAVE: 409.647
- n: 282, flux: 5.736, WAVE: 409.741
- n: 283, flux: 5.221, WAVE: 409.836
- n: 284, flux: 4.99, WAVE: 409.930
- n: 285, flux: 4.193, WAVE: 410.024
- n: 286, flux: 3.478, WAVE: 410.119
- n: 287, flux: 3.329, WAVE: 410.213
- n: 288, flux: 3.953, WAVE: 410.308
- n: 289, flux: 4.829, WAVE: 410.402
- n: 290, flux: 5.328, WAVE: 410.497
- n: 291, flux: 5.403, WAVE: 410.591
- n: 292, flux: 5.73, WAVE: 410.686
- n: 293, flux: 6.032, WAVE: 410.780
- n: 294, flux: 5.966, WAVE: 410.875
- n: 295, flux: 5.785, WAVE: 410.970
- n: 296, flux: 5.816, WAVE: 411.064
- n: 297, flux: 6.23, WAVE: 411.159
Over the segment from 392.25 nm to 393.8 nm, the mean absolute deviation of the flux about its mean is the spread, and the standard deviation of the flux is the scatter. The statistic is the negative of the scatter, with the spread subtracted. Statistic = -3.1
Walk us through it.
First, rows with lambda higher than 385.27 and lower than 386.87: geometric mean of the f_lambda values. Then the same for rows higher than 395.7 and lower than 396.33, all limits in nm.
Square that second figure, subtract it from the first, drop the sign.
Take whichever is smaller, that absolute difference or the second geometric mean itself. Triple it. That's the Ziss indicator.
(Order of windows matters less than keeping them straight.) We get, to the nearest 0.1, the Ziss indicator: 17.7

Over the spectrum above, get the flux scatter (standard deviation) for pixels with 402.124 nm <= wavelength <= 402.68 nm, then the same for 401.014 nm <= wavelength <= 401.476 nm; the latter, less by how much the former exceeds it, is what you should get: -0.04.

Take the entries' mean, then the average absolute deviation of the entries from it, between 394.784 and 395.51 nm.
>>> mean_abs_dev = 0.11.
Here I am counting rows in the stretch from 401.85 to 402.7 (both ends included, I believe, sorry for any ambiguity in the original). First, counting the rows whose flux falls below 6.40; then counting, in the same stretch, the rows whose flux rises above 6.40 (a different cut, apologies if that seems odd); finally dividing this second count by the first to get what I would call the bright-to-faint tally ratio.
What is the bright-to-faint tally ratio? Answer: 2.0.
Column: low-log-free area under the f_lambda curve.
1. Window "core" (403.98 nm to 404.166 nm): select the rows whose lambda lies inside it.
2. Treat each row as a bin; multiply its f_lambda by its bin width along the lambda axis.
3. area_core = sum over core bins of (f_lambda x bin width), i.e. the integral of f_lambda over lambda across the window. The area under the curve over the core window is 1.2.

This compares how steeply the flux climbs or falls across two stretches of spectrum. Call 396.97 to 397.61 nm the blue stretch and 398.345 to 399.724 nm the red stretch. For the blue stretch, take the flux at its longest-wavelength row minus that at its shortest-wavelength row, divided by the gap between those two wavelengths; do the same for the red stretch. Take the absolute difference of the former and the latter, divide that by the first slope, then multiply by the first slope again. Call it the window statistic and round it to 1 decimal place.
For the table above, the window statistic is 5.8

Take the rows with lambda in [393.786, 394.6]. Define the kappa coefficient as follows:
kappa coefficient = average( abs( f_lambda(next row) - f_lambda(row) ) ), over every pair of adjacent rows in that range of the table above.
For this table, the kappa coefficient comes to 0.22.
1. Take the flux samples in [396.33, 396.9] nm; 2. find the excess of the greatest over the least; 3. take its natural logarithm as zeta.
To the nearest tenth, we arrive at 1.4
